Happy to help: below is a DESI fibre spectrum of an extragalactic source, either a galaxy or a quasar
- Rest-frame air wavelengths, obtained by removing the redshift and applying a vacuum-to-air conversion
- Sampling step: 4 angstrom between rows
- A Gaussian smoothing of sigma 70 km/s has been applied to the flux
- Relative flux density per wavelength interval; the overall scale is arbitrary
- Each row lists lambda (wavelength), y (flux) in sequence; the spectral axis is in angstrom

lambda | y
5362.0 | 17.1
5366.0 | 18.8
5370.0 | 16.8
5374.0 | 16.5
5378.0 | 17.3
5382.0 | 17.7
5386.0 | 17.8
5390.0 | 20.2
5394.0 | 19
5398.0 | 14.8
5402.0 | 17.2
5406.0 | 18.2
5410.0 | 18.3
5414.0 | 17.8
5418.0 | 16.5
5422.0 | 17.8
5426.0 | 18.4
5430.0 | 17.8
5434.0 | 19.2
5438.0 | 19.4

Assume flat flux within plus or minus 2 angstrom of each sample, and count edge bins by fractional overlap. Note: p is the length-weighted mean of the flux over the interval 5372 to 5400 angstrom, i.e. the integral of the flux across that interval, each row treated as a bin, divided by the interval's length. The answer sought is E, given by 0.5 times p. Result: 8.81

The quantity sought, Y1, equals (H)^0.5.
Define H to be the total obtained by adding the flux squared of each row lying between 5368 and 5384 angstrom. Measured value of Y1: 34.2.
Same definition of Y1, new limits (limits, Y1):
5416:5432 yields 35.3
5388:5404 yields 35.8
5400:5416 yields 35.8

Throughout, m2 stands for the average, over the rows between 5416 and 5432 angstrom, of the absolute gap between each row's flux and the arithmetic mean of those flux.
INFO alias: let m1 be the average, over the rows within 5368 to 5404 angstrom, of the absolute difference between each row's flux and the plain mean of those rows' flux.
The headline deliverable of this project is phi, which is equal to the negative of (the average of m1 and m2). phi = -0.8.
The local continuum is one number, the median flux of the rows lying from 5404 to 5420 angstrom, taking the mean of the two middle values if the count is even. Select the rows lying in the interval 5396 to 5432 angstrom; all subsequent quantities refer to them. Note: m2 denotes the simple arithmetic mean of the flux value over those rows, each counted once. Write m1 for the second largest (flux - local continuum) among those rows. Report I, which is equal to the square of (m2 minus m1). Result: 293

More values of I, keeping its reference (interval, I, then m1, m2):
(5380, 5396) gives 312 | 1.0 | 18.7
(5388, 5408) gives 285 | 1.0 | 17.9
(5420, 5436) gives 320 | 0.4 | 18.3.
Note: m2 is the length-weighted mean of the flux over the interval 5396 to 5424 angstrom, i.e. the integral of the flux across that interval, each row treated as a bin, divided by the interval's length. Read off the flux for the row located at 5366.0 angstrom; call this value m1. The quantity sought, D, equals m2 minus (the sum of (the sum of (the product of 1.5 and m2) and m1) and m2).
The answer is -44.6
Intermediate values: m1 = 18.8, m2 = 17.2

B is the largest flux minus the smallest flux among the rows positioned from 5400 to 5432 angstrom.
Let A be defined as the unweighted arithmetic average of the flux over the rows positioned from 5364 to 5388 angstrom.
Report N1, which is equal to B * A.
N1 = 33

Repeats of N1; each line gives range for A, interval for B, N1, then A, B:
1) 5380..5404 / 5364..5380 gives 41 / 17.8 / 2.3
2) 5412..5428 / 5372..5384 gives 21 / 17.6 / 1.2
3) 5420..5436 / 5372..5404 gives 99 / 18.3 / 5.4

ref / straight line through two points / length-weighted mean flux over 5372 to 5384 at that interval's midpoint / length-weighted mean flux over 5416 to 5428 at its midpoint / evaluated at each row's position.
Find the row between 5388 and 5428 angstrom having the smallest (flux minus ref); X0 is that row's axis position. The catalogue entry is 5398.0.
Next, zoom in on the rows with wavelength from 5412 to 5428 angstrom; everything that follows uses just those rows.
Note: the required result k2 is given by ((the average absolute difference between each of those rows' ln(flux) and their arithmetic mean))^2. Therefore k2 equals 0.0011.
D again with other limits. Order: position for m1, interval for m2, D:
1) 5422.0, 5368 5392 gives -44.4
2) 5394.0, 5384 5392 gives -47.5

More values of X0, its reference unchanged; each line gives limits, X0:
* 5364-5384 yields 5374.0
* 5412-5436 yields 5418.0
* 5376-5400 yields 5398.0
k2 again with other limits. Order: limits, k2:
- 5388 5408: 0.0075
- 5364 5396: 0.0029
